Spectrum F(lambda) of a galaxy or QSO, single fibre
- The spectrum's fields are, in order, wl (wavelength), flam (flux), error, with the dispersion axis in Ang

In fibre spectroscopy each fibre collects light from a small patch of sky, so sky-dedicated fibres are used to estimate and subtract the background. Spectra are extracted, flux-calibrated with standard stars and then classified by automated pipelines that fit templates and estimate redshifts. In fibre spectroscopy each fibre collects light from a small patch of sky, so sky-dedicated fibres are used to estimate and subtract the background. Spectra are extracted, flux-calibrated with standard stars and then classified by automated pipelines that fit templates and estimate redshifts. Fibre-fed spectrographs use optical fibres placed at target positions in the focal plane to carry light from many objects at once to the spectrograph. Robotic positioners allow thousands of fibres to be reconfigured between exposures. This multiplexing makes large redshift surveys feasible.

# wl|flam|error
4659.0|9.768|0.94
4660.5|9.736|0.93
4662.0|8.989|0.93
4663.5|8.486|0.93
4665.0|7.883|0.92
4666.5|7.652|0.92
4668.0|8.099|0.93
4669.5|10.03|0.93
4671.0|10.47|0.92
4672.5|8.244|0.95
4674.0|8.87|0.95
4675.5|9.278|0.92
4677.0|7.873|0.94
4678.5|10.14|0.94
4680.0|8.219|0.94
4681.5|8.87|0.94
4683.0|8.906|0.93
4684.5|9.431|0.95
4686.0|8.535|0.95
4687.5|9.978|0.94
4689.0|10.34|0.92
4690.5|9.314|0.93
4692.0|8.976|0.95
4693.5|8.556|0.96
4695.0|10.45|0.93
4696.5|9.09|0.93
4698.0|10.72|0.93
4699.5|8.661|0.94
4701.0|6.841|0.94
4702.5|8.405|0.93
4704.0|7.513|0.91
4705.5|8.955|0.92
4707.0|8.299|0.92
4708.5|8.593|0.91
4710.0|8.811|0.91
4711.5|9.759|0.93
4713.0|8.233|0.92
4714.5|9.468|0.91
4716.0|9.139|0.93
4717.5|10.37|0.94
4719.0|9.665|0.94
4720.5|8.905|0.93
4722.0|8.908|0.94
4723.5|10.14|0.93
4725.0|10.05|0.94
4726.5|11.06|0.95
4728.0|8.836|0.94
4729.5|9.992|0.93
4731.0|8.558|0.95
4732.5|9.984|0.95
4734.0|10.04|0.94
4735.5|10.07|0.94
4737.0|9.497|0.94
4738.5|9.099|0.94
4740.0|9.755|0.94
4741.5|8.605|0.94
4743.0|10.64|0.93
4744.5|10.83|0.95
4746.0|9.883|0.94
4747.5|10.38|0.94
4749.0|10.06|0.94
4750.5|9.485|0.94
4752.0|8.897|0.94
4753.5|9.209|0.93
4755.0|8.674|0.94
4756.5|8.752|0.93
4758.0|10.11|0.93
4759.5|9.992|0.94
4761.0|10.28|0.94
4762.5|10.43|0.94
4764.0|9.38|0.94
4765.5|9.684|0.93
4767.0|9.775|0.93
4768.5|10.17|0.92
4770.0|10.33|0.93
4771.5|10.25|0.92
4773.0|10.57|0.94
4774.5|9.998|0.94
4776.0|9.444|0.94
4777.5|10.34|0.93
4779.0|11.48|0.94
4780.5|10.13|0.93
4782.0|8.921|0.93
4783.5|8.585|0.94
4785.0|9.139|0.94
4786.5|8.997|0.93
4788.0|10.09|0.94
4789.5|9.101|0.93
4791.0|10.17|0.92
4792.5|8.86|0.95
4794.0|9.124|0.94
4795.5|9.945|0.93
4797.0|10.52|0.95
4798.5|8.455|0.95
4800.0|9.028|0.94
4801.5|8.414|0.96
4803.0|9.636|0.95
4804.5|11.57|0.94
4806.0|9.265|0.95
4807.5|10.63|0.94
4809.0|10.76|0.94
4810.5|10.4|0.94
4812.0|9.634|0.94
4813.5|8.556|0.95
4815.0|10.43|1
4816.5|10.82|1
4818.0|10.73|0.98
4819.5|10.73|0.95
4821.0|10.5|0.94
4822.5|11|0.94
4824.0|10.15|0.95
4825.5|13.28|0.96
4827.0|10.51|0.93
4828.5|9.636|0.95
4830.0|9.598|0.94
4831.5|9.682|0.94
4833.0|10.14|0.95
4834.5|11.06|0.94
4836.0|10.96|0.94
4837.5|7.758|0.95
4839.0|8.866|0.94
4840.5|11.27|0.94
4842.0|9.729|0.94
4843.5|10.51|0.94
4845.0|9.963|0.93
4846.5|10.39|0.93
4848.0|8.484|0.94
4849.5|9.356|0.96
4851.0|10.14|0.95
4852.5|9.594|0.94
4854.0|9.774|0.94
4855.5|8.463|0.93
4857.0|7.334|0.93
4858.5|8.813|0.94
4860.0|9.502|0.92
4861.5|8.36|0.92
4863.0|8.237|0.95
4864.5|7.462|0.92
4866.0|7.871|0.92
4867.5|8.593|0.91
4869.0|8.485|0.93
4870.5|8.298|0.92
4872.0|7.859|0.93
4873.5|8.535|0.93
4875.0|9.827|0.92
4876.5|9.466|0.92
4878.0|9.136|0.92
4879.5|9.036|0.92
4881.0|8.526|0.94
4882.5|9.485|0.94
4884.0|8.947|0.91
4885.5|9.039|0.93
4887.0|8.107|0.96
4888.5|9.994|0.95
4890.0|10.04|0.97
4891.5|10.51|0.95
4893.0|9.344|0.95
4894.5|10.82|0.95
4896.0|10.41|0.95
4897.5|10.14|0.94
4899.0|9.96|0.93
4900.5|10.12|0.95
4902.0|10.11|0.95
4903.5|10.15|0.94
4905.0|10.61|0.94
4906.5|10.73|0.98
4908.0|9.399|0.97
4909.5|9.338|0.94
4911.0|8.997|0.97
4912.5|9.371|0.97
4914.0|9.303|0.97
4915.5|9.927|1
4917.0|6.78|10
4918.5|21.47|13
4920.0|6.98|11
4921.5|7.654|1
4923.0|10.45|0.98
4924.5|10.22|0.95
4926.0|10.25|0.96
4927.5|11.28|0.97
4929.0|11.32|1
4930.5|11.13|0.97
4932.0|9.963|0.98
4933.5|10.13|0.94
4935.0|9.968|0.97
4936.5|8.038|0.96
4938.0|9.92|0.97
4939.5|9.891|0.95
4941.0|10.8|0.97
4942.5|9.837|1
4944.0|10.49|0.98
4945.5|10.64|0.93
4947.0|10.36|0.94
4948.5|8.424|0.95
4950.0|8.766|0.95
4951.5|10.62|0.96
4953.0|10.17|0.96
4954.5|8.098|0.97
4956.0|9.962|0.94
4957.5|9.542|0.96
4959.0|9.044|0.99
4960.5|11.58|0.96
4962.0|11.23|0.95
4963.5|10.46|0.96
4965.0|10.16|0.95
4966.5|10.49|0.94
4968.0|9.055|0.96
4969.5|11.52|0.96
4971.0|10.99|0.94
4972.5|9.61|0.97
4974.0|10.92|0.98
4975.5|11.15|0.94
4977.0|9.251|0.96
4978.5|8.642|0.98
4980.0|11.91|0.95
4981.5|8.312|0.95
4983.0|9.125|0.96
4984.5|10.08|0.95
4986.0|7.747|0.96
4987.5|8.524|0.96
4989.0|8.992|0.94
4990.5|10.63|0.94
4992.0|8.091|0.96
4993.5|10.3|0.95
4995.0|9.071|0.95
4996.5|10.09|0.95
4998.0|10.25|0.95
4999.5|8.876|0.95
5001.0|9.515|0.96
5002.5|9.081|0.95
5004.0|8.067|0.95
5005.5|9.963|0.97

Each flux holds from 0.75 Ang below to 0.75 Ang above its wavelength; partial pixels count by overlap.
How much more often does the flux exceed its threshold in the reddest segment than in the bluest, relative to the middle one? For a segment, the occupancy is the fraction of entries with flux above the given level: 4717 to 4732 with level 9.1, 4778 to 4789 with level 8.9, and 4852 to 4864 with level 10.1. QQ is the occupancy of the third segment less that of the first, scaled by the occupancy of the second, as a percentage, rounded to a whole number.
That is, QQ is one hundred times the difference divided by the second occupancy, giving -70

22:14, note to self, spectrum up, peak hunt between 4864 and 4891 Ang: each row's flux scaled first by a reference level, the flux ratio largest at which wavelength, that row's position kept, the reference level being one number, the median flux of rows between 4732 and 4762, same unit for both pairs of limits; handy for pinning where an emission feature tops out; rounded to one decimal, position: 4890.0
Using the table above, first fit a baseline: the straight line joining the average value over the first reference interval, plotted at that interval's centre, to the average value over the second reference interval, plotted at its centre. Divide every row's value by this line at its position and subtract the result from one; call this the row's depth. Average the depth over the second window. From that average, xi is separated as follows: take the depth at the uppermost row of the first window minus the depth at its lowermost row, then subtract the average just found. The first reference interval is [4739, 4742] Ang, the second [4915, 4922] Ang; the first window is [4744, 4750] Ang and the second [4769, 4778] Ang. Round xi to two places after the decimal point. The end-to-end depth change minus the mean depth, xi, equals 0.16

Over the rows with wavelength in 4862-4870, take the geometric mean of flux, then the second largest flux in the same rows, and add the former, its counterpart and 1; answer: 17.6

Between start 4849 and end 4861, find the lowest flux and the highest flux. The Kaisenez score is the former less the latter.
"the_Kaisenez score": -2.8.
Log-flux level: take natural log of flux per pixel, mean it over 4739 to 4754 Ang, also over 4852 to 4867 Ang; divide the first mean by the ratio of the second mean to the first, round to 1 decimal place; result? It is 2.4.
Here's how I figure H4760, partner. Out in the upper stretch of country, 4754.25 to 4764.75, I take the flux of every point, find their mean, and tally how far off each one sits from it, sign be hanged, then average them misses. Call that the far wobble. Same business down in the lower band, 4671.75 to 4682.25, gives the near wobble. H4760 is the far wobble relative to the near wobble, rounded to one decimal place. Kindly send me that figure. 1.1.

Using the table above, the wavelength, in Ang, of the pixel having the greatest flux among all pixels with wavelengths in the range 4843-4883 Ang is 4843.5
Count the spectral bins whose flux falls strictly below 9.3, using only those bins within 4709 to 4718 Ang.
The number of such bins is 3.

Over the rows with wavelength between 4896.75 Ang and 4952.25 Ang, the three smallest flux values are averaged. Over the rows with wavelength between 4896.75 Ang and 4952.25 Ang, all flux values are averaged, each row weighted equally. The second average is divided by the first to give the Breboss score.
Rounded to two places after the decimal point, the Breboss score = 1.41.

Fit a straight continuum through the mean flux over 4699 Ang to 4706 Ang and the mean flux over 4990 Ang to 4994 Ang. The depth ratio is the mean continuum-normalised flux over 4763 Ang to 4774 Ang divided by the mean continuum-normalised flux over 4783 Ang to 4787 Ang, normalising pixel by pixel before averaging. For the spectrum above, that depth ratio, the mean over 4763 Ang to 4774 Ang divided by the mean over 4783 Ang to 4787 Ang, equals 1.14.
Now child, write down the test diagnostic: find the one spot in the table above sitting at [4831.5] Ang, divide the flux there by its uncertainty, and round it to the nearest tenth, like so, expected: 10.3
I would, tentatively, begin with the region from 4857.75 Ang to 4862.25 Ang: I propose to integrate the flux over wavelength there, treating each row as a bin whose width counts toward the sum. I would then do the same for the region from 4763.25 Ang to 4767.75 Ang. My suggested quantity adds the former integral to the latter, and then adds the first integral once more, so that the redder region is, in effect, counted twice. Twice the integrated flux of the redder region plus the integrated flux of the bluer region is 123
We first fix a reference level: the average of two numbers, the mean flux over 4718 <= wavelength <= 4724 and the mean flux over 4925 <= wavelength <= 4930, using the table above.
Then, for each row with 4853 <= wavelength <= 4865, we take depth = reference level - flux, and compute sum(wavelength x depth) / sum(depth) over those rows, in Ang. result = 4860.0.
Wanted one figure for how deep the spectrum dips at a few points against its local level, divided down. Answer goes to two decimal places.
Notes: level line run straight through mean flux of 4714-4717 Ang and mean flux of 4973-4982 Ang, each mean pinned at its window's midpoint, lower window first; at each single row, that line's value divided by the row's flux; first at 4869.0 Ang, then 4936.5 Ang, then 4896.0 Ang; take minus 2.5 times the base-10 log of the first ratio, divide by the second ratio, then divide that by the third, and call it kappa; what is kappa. -0.13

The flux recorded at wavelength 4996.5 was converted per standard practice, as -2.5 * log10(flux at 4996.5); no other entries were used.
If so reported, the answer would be -2.51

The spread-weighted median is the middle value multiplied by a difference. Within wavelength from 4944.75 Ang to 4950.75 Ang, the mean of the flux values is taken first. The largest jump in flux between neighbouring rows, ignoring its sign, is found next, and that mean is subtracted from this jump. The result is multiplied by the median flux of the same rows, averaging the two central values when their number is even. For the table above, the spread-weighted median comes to -73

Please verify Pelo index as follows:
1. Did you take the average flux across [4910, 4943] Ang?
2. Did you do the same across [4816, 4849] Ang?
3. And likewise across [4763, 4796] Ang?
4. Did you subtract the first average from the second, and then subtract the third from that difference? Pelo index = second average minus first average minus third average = -9.7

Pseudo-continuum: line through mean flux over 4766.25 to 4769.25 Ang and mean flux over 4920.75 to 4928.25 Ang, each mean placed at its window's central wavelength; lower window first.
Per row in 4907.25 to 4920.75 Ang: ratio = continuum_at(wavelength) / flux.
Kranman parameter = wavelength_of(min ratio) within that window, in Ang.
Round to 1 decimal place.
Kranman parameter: 4918.5 Ang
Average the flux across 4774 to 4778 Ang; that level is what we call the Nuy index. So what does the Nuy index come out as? 9.9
